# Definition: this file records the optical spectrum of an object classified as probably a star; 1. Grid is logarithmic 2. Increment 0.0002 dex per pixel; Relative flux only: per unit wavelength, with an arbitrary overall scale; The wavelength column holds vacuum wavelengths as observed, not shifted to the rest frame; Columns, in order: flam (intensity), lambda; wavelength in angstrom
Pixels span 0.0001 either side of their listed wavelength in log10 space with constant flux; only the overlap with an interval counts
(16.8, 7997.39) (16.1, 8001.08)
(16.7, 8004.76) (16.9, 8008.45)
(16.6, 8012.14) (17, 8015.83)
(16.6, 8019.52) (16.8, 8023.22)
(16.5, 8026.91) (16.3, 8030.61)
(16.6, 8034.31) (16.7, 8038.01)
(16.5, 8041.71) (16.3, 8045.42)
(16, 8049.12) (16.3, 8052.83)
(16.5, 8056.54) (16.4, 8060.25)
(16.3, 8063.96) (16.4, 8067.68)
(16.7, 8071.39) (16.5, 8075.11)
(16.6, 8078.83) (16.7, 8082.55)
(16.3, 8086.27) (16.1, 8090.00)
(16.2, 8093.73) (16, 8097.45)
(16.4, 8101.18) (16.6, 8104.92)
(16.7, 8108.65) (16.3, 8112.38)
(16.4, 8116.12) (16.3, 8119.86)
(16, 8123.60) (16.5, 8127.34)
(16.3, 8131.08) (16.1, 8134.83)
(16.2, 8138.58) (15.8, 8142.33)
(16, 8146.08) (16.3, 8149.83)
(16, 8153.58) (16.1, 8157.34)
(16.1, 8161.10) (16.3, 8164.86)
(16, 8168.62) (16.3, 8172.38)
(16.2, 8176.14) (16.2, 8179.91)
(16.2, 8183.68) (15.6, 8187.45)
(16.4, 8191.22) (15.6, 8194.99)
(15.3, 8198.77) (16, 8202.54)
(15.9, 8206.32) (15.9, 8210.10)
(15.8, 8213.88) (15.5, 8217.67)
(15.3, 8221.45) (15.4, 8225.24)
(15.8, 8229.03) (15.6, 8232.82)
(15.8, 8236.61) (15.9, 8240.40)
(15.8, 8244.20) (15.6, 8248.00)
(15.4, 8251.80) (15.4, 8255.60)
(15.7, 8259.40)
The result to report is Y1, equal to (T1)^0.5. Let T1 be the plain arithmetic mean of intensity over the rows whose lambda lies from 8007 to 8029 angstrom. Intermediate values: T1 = 16.7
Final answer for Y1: 4.09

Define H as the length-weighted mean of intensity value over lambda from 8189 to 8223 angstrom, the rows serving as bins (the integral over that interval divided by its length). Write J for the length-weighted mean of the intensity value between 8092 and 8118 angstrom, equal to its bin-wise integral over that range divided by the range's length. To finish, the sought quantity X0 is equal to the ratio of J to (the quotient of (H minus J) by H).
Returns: -413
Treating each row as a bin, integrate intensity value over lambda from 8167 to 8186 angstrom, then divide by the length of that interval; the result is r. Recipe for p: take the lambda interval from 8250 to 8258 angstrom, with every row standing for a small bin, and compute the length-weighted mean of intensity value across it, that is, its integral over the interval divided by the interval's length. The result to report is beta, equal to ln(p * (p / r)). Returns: 2.69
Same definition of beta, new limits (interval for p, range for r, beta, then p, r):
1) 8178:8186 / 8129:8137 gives 2.78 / 16.2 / 16.2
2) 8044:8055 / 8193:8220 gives 2.82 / 16.2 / 15.7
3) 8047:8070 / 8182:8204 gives 2.82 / 16.3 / 15.8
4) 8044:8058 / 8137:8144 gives 2.81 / 16.3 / 16.0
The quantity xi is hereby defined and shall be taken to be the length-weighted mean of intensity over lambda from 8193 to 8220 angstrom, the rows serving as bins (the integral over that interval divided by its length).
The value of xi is 15.7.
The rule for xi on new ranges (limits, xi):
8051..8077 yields 16.4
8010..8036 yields 16.6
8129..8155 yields 16.1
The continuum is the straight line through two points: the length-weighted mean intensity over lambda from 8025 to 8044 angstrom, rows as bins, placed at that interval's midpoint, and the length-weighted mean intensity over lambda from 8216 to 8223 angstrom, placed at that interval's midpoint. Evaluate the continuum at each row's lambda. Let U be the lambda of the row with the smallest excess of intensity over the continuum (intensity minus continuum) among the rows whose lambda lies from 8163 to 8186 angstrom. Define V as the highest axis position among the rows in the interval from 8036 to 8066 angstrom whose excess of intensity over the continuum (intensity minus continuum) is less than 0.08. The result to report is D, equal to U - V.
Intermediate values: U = 8168.62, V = 8063.96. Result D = 104.7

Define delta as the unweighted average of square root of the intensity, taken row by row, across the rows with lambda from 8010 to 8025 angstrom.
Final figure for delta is 4.09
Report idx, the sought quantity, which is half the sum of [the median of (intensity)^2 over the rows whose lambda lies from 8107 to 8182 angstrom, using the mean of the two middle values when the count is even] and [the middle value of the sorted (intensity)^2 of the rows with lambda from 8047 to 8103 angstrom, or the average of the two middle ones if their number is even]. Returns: 266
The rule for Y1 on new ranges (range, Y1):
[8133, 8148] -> 4.00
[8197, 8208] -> 3.97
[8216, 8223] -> 3.92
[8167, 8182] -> 4.02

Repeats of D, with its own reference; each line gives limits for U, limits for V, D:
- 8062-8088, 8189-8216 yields -134.8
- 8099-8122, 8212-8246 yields -112.9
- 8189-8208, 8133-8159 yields 56.4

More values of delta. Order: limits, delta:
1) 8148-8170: 4.02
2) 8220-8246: 3.96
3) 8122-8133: 4.03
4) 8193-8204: 3.95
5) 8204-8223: 3.96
